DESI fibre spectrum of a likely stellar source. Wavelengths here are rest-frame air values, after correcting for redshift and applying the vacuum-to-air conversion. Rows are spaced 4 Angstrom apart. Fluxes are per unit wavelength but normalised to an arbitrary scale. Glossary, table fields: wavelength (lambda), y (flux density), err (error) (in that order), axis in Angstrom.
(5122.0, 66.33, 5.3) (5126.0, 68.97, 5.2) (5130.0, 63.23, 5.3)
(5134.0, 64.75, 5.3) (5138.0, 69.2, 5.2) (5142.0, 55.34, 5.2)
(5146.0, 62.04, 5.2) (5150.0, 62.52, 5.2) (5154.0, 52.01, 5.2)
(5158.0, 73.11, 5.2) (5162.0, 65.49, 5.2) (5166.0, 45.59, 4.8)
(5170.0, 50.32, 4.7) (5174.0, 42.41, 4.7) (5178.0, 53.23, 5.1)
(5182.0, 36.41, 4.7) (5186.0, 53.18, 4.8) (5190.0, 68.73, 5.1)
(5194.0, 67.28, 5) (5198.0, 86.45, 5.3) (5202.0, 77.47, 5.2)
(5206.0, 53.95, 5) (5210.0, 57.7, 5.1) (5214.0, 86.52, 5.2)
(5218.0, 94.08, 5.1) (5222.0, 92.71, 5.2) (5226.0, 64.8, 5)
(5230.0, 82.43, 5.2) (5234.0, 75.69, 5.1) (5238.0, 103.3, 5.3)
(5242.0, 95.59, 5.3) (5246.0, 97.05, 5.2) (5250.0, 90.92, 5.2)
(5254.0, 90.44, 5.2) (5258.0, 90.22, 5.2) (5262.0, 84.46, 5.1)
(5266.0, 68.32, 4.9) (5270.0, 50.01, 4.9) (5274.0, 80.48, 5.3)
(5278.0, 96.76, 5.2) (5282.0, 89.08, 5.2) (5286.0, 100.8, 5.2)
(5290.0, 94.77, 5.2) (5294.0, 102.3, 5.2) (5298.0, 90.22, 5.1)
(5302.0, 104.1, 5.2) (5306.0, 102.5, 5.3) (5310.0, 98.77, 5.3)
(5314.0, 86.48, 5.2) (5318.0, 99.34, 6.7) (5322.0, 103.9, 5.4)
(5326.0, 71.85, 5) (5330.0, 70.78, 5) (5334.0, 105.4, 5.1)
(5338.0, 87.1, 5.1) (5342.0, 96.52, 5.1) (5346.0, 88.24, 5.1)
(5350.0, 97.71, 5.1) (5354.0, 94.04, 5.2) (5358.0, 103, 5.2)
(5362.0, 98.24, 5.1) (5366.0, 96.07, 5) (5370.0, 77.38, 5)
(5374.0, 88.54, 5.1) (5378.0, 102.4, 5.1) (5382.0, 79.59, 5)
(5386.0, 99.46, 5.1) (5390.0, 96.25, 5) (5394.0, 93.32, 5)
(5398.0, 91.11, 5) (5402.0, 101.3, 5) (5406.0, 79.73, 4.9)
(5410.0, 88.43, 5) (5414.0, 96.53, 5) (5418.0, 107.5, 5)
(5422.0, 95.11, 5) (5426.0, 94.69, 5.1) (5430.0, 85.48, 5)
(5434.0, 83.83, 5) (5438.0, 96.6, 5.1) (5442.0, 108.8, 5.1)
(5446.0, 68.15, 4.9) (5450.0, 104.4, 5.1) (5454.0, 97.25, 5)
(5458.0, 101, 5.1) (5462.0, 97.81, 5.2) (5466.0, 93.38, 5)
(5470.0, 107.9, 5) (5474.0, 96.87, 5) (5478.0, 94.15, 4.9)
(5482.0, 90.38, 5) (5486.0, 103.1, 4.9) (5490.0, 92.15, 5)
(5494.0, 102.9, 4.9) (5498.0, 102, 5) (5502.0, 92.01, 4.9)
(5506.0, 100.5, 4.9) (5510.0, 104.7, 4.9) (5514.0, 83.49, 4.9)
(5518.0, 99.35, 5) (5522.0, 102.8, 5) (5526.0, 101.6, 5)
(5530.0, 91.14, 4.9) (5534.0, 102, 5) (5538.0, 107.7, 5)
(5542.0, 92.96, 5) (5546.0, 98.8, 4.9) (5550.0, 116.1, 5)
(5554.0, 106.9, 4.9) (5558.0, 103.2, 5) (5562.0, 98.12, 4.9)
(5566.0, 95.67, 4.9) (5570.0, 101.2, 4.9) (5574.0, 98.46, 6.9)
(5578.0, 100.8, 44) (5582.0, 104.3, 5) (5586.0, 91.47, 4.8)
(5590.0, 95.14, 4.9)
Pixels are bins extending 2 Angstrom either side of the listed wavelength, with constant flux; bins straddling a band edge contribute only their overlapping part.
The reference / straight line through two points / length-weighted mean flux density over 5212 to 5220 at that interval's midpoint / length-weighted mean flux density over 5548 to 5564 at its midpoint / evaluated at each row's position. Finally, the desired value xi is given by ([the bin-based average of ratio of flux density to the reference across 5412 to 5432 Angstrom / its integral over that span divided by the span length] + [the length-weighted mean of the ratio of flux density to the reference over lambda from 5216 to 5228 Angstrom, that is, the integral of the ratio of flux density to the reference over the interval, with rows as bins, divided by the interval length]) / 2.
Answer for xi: 0.94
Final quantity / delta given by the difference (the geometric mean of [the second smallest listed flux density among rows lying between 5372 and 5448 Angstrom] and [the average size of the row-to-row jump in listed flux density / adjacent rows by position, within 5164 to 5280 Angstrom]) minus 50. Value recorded -18.5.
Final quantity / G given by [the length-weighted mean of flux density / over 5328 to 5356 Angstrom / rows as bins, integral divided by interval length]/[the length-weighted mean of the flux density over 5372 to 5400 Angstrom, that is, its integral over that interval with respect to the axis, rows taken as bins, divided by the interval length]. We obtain 0.98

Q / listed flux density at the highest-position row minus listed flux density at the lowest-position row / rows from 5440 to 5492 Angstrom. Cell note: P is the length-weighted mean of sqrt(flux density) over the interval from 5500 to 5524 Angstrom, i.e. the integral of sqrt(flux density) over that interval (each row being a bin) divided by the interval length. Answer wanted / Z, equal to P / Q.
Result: -0.6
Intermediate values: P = 9.85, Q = -17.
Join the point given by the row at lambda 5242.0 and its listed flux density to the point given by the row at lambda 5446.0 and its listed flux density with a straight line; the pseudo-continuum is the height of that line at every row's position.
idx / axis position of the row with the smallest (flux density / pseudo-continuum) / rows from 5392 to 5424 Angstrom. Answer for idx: 5406.0 Angstrom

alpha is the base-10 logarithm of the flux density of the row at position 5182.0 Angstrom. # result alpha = 1.56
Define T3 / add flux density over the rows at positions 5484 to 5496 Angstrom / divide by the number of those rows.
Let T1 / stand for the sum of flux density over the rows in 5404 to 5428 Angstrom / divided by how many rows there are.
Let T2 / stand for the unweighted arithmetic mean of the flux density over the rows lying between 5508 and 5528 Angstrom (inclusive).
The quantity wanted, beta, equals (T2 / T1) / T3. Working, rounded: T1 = 94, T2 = 98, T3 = 99.4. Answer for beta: 0.0106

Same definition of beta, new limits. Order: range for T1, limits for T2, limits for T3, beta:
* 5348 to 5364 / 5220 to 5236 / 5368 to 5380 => 0.0090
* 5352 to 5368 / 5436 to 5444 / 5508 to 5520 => 0.0110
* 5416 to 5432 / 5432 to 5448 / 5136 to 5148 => 0.0150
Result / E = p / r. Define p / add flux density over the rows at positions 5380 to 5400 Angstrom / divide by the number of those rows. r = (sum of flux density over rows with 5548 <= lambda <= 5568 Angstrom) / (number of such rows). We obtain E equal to 0.88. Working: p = 92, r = 104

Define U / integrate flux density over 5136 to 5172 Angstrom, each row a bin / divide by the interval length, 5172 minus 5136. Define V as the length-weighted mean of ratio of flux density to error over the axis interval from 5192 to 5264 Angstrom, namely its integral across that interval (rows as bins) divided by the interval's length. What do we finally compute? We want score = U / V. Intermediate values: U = 60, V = 16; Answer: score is 3.7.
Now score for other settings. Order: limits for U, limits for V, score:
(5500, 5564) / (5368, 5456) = 5.4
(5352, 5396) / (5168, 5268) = 6.4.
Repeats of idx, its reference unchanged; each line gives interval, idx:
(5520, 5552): 5530.0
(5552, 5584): 5566.0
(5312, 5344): 5330.0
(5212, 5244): 5226.0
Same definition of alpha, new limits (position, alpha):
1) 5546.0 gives 1.99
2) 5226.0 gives 1.81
